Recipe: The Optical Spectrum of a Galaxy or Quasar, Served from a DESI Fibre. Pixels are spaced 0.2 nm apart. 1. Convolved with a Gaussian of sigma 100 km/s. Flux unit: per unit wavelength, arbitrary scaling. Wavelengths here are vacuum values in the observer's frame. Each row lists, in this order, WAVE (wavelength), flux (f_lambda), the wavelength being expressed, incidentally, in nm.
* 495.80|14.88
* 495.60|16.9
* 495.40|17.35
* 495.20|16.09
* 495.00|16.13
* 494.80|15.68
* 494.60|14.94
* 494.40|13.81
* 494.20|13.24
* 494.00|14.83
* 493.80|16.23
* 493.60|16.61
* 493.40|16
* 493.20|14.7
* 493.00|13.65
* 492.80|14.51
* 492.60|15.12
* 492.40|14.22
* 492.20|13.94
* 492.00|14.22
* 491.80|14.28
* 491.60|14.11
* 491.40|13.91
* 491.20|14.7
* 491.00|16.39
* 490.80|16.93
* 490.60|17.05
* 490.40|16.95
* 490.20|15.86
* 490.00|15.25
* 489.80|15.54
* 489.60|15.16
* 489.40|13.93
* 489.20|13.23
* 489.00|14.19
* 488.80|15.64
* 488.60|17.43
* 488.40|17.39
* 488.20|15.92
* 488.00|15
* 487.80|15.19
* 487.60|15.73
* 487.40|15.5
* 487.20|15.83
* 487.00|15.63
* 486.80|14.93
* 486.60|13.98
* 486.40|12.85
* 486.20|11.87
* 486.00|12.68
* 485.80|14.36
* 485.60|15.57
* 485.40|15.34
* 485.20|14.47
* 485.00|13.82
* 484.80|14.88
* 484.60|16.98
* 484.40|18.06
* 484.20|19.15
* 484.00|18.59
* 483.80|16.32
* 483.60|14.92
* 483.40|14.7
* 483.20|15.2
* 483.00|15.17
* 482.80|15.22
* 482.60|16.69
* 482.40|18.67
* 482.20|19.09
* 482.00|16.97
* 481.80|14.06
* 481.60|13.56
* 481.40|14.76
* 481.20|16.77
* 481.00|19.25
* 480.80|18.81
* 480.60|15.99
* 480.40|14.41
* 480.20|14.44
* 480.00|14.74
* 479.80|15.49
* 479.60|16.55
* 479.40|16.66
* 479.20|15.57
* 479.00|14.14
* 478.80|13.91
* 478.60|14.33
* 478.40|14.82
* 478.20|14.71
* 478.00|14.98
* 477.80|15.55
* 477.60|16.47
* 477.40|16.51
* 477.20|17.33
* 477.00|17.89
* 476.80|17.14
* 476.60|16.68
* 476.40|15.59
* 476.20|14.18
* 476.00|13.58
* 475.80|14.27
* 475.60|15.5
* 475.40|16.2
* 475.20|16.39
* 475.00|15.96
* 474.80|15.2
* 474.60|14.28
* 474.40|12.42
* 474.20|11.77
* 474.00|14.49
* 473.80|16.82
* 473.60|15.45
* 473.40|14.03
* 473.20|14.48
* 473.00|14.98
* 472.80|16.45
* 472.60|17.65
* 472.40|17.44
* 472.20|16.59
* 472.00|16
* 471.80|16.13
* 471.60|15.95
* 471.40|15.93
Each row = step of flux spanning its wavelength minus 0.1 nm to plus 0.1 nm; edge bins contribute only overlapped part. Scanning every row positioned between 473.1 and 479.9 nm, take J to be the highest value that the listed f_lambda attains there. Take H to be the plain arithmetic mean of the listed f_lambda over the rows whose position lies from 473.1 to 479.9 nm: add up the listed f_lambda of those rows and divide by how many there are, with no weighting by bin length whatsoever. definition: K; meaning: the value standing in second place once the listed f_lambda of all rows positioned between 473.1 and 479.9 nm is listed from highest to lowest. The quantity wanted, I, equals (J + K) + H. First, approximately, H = 15.3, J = 17.89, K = 17.33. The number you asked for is 50.5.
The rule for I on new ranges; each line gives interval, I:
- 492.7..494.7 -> 47.7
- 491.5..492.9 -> 44.0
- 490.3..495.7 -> 49.7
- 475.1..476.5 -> 47.7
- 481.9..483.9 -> 54.1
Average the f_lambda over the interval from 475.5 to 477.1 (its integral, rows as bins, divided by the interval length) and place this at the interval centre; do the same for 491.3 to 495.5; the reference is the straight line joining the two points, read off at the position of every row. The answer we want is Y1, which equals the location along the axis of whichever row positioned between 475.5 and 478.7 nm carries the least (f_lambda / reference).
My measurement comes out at 476.00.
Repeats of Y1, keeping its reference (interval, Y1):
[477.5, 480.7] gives 478.80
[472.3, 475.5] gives 474.20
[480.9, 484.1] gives 481.60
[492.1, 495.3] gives 494.20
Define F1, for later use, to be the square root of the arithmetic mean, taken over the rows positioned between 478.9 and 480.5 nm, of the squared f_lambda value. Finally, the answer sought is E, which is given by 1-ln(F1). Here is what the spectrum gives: -1.726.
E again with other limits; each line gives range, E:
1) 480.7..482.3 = -1.821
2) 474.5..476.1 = -1.721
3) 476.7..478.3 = -1.795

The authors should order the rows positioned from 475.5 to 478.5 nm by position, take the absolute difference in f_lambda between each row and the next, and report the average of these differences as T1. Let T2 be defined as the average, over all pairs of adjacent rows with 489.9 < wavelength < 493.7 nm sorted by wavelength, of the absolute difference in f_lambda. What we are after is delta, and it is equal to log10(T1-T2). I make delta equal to -1.3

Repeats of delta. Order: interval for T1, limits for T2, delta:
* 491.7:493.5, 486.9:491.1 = -2.1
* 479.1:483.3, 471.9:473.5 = -0.4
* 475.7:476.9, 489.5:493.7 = -0.6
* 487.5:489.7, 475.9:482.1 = -1.9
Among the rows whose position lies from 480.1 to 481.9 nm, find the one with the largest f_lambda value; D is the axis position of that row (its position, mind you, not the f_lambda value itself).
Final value 481.00 nm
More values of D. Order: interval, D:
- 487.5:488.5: 488.40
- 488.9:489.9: 489.80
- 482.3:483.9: 482.40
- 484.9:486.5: 485.60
